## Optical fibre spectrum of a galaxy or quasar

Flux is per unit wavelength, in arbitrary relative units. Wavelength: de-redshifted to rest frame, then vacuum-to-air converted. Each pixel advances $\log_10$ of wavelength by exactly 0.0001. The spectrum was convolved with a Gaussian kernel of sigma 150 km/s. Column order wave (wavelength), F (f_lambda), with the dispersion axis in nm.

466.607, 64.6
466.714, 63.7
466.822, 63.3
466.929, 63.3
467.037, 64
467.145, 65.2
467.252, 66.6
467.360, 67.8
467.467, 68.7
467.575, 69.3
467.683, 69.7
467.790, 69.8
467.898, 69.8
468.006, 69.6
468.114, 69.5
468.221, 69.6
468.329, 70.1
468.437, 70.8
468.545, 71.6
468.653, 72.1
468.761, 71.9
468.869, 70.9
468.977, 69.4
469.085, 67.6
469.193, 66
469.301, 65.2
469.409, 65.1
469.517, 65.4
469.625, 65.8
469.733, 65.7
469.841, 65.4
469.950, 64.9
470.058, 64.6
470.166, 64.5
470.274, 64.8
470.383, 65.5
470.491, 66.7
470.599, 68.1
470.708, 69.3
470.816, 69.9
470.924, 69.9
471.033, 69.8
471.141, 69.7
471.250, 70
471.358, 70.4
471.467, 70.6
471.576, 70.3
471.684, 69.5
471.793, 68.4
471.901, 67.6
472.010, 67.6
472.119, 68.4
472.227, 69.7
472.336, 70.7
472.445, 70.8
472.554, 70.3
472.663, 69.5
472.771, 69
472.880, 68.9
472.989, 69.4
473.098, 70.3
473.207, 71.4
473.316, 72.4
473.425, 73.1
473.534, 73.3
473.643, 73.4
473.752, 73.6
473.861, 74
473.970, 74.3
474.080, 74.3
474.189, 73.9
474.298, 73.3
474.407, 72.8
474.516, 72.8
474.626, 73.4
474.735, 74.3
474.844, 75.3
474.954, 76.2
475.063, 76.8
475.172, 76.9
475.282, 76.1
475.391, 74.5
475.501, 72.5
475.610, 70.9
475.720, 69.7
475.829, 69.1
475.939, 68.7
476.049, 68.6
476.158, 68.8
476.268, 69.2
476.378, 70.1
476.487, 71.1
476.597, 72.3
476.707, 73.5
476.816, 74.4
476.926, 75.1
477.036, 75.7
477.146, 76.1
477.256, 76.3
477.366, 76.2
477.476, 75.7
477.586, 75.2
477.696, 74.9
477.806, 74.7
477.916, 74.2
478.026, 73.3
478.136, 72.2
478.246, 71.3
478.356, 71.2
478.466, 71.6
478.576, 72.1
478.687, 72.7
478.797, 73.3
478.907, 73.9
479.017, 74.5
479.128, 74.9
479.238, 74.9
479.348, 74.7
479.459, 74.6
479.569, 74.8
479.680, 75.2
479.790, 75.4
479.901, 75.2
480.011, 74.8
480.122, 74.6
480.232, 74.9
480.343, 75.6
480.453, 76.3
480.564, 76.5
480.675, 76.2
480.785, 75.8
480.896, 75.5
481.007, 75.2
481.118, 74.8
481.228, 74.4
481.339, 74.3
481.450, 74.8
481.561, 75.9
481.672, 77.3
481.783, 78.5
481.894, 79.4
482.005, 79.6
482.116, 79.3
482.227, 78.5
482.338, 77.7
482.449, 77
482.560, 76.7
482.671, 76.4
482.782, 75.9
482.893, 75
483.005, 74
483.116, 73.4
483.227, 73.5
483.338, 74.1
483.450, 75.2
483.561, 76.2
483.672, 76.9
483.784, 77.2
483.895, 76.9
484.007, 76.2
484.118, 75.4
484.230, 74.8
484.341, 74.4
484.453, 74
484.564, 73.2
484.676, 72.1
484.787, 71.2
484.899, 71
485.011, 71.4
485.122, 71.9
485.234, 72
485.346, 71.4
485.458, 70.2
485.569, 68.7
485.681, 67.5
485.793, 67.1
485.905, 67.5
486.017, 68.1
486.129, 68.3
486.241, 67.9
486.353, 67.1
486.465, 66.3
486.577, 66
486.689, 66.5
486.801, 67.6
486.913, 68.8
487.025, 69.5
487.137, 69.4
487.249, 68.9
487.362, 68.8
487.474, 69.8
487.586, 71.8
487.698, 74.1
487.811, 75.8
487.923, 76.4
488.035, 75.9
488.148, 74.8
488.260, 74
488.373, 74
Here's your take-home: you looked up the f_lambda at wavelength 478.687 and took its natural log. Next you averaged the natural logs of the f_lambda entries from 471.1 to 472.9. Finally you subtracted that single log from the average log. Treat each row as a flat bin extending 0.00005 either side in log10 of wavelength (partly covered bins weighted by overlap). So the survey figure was -0.045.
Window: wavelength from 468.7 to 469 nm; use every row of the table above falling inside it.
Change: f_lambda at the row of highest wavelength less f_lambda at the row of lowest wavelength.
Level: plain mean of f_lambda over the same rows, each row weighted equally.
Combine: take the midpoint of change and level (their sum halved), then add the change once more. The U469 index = 32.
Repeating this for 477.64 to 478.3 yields 31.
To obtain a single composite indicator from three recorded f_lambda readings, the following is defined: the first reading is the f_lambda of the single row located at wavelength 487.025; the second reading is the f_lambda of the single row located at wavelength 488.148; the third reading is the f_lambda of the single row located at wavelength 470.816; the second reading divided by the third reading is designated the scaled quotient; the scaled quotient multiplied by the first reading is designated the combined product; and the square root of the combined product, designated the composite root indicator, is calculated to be 8.62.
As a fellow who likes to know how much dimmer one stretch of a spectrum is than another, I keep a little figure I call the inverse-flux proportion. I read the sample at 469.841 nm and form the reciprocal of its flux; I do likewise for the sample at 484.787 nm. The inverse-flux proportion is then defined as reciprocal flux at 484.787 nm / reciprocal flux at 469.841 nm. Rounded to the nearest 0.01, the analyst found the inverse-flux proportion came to 0.92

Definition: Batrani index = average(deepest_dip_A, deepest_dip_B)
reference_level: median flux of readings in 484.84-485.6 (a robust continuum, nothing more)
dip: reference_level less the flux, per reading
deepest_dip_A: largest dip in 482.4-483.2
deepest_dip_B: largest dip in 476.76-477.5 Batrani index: -2.5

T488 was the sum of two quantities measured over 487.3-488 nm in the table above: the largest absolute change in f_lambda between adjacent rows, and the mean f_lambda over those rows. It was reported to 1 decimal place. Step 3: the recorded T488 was 75.1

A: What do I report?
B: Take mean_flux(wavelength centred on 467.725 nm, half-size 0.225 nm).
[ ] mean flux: 70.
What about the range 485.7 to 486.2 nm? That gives 68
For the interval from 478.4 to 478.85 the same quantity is 72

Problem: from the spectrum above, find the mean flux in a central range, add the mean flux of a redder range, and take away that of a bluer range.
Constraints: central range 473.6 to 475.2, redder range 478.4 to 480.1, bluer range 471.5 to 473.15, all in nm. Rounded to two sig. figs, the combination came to 79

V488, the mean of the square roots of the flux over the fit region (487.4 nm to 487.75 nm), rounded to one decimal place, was 8.5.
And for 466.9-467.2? 8.0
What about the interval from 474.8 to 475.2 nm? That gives 8.7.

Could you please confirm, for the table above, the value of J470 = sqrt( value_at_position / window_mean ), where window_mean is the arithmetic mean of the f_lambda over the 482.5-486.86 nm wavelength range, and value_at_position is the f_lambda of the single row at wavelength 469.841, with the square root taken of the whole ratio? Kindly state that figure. 0.95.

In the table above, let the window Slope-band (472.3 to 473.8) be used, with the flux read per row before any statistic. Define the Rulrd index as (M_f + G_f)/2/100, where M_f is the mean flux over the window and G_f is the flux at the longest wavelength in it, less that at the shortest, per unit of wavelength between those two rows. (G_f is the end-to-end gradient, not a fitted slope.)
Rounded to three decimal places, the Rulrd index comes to 0.366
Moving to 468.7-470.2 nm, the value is 0.307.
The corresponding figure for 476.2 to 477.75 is 0.390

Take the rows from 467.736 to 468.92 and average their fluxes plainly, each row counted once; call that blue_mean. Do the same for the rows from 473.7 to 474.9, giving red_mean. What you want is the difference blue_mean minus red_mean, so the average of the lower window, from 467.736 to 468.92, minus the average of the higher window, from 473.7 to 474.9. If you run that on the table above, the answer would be -3.3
